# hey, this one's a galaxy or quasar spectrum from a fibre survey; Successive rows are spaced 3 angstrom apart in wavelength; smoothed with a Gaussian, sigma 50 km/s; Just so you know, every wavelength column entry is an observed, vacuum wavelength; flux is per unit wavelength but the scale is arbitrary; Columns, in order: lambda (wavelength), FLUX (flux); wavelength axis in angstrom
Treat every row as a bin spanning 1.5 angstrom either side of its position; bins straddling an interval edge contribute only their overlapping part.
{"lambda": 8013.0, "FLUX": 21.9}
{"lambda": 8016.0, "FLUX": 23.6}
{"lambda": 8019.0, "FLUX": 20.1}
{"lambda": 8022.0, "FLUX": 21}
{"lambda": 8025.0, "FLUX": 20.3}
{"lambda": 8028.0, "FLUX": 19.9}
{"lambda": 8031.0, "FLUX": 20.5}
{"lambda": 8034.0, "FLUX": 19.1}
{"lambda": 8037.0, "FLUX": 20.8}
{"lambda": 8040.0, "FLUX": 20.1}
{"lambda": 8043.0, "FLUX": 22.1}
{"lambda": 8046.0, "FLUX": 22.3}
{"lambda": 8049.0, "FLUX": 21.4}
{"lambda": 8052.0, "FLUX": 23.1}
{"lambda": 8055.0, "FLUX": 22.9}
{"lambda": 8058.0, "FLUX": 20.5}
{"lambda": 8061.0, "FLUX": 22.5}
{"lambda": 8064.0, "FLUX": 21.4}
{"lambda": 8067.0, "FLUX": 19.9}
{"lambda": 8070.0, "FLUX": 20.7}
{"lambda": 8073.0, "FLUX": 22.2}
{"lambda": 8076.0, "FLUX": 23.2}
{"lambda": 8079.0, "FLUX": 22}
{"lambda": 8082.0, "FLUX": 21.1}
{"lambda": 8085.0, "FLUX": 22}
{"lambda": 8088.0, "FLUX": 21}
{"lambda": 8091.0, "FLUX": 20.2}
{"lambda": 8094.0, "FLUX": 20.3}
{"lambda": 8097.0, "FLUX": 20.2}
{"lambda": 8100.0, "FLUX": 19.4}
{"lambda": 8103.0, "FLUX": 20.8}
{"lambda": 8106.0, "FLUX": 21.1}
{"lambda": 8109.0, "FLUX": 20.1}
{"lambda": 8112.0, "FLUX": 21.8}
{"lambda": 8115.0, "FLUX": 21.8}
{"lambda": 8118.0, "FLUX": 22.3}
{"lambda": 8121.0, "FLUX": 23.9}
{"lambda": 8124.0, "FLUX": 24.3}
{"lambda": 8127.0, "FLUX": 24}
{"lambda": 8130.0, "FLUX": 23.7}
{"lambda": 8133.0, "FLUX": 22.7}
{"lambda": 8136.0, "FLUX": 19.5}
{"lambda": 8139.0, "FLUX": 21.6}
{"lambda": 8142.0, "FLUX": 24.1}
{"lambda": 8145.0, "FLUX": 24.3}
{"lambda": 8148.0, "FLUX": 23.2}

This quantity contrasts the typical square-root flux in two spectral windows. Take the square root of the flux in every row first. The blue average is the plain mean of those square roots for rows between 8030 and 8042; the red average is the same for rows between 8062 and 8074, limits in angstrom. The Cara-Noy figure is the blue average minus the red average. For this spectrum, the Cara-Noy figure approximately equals -0.10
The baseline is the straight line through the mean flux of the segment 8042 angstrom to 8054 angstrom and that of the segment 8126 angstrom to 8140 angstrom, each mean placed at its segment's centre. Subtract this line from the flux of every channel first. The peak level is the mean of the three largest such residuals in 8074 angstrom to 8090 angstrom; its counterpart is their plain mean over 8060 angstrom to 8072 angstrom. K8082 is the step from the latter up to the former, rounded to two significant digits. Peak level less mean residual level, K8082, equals 1.3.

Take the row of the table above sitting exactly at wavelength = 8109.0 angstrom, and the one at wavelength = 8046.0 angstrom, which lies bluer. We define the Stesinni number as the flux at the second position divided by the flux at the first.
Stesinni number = 1.11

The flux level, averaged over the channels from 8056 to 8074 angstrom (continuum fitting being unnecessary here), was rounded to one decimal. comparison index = 21.2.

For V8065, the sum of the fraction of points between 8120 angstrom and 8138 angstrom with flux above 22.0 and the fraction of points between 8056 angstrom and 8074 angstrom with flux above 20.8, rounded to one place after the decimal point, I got 1.3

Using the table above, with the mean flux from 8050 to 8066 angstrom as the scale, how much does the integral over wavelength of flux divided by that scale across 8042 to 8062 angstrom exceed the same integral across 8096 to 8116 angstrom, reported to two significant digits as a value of 1.3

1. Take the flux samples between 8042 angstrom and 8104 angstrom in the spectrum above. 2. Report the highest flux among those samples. 23.2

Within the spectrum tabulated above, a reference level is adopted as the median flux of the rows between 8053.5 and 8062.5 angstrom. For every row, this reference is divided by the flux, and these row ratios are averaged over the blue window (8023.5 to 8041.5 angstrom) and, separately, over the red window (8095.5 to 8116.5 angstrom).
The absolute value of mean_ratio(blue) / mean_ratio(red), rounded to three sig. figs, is 1.03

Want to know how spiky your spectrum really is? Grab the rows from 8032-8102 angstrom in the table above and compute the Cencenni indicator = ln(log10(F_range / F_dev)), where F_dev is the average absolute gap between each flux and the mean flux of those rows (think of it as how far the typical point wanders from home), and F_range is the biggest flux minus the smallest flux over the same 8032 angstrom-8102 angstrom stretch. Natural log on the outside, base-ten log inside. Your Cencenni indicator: -0.49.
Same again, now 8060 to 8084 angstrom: -0.53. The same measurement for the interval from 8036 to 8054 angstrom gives -0.62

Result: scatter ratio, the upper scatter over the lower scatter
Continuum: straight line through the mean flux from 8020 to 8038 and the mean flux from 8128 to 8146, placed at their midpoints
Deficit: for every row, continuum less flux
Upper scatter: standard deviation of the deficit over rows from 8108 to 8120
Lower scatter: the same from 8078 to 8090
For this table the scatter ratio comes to 1.5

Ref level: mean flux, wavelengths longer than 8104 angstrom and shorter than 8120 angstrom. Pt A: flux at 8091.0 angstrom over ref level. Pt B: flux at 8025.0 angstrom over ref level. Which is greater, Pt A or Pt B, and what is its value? 0.95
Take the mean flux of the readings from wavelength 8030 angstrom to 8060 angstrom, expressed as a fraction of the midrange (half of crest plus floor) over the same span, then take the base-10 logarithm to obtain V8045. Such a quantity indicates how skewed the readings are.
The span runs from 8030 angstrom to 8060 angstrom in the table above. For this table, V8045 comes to 0.004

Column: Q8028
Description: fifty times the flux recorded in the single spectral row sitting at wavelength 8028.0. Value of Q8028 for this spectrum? 995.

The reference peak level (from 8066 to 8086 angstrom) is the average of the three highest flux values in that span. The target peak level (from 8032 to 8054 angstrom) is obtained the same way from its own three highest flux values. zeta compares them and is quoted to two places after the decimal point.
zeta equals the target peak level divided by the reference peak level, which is 1.00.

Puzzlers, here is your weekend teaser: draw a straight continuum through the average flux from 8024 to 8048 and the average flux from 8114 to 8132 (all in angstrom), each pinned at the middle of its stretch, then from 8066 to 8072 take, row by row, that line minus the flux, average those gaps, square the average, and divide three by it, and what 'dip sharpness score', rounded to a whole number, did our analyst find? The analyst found 2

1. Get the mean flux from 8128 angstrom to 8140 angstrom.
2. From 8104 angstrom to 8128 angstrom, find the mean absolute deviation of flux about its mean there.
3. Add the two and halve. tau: 11.6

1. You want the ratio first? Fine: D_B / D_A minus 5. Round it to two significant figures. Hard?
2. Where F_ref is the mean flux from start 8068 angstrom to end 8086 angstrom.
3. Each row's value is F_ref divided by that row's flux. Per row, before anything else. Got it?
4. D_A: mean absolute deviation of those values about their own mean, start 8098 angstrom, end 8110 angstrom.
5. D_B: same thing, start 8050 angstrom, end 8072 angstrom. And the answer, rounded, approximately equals -3.4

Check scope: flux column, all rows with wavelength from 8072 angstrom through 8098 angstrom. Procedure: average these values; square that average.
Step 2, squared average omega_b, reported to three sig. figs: 456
